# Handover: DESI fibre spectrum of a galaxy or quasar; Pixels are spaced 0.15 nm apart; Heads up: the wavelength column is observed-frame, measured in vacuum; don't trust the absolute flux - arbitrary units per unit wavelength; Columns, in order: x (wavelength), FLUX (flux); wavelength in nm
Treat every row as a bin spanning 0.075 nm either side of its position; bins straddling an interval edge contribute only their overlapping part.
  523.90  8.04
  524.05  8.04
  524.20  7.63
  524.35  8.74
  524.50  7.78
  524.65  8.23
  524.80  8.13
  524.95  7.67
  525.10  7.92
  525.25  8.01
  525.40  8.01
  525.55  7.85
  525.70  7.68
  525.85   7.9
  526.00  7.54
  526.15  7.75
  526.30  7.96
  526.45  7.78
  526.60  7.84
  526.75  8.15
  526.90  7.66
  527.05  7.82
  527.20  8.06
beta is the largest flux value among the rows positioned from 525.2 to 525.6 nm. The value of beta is 8.01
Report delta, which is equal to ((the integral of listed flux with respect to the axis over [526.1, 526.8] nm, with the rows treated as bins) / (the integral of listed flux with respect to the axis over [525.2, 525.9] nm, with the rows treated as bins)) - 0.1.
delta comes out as 0.90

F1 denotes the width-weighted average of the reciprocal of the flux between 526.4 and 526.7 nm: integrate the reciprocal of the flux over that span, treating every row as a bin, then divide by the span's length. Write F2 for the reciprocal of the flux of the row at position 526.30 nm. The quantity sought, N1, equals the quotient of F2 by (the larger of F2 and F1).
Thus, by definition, 0.985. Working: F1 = 0.128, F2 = 0.126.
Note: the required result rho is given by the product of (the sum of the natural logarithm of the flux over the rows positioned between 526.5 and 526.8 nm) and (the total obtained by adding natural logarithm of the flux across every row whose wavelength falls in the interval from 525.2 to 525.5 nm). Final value 17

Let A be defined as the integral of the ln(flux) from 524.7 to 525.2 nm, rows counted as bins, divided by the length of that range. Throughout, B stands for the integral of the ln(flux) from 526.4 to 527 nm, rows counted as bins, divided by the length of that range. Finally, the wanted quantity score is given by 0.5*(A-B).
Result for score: 0.004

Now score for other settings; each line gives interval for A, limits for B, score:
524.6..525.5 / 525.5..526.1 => 0.016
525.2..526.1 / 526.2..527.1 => -0.003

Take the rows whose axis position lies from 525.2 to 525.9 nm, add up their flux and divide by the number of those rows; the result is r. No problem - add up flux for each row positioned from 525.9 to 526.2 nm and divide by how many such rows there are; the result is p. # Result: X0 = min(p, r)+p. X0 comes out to 15.3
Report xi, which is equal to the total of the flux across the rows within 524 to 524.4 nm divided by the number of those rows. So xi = 8.14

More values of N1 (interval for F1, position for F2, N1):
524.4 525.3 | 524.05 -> 0.991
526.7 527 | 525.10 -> 0.994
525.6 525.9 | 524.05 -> 0.968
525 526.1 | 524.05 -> 0.974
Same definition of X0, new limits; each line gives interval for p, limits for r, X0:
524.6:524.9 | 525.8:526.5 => 16.0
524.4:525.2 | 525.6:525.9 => 15.7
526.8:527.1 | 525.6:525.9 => 15.5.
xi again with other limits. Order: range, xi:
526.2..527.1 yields 7.87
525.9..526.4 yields 7.75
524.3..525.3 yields 8.07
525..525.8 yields 7.89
